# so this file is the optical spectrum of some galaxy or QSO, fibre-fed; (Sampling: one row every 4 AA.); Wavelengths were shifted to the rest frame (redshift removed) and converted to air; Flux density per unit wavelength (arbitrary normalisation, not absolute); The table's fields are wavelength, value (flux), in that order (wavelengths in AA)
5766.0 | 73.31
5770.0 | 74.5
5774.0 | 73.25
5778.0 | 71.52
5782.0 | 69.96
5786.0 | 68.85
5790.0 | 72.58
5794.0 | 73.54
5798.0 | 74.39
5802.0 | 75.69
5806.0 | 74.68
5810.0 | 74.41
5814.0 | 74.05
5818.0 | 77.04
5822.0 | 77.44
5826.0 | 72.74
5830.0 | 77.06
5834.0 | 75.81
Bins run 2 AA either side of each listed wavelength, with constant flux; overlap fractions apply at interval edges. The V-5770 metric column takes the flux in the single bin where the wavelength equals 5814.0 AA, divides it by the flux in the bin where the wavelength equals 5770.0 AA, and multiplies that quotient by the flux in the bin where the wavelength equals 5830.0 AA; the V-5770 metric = 76.6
